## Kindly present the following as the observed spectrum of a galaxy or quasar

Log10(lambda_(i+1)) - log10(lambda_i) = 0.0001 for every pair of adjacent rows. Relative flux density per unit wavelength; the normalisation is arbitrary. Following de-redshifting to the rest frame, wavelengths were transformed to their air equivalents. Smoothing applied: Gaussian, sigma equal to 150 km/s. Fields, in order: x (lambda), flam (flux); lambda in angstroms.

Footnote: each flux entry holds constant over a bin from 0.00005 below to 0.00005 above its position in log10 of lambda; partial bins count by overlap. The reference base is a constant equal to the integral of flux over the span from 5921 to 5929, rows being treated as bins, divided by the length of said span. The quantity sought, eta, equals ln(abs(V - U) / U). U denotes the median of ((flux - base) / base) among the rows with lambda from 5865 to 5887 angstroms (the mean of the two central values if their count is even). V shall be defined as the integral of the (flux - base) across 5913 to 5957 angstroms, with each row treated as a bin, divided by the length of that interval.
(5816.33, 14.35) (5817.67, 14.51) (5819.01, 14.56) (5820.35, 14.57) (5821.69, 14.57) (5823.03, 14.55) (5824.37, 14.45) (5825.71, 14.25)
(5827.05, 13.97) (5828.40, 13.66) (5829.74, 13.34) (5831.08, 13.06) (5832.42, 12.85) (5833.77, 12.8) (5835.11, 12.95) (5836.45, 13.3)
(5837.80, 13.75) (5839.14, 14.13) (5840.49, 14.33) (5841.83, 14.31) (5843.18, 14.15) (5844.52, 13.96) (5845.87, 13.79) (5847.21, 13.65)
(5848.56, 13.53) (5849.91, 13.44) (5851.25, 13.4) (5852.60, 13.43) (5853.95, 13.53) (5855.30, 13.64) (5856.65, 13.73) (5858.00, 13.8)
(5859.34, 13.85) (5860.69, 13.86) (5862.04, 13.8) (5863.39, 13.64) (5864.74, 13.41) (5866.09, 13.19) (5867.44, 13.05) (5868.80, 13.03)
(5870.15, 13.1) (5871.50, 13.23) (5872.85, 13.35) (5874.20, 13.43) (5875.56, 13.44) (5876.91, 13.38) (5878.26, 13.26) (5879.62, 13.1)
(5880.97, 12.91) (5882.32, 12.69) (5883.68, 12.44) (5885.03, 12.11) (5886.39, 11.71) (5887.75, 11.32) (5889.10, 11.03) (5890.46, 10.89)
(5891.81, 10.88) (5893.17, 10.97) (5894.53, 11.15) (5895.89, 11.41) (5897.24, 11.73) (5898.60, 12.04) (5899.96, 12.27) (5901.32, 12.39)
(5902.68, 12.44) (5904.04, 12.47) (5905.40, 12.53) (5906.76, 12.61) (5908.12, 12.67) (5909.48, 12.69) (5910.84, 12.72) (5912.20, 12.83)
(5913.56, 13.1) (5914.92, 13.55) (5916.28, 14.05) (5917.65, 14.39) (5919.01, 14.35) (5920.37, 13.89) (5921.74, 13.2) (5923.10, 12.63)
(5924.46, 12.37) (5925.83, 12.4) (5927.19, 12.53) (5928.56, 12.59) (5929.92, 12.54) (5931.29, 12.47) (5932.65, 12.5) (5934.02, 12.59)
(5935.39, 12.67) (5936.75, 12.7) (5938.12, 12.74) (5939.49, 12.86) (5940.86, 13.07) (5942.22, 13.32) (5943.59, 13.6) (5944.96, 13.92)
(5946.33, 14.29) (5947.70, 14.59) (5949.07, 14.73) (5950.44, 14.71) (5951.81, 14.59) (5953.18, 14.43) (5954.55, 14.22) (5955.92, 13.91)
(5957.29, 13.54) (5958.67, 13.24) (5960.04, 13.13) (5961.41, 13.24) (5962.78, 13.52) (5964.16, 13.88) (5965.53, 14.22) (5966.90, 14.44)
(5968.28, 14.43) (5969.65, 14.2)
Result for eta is 3.0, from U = 0.038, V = 0.80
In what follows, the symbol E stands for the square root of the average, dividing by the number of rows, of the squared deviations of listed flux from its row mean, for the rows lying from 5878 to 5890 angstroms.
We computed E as 0.75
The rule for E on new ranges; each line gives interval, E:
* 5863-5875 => 0.19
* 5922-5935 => 0.08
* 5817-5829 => 0.31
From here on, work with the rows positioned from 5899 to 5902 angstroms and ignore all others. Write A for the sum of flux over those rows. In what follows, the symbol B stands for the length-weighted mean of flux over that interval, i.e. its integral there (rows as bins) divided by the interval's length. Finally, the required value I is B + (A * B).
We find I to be 315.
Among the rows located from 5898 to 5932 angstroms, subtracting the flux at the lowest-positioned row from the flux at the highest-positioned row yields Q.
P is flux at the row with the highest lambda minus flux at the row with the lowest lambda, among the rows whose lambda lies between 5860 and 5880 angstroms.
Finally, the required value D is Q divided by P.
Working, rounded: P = -0.8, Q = 0.4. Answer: -0.6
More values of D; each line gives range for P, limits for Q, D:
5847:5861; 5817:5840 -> -1.8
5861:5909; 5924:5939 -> -0.3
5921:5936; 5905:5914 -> -1.1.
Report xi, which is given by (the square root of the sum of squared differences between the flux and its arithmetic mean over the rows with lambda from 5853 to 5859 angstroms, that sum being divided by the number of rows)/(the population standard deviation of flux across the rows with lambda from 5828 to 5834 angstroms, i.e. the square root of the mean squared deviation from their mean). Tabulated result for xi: 0.3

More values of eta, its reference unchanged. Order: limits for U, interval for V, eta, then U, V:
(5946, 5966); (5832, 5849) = 2.0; 0.127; 1.05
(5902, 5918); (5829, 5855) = 4.9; 0.007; 0.94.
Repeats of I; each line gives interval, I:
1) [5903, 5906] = 325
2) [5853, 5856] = 382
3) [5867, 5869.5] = 352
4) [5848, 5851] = 377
